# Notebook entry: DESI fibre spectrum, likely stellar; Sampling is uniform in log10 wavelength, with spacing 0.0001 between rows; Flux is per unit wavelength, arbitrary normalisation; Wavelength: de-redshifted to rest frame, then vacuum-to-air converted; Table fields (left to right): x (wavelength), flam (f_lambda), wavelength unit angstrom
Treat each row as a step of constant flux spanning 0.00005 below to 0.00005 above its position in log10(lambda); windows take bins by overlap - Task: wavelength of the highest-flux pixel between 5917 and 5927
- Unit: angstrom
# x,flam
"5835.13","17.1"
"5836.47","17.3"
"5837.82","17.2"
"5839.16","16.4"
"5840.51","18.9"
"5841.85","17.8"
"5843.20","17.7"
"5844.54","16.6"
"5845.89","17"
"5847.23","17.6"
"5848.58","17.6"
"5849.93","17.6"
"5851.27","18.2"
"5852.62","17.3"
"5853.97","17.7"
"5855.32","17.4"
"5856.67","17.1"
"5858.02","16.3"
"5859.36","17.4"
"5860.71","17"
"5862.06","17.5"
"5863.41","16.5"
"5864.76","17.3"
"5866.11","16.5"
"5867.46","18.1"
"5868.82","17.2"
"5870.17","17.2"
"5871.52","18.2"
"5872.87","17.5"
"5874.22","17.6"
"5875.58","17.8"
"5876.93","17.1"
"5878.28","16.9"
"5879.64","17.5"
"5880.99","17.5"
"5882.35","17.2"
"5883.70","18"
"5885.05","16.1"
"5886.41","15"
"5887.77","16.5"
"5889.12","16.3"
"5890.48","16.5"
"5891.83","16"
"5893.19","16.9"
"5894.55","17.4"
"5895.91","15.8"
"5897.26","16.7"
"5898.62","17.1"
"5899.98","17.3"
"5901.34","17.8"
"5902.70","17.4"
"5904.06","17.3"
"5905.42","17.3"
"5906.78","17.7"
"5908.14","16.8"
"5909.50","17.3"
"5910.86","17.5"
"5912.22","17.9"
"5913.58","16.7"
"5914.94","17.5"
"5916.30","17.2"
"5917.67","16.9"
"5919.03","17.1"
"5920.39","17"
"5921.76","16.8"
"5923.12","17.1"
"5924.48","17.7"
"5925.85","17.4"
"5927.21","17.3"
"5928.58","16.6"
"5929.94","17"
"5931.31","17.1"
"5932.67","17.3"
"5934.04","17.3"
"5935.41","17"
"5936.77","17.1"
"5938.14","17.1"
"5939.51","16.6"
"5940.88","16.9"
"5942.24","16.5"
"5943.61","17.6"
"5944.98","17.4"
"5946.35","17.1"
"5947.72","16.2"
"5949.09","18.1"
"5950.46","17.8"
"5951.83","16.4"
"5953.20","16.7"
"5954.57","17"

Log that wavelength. 5924.48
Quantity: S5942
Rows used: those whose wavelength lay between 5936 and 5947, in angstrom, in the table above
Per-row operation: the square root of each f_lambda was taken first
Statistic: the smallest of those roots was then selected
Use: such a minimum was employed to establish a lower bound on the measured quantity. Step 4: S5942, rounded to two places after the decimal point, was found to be 4.06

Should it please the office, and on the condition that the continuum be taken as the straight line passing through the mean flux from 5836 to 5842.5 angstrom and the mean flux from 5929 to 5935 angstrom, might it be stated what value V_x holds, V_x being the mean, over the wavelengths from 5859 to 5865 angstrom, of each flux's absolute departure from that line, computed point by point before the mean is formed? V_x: 0.3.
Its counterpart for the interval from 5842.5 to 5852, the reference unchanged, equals 0.4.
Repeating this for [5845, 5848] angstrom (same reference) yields 0.3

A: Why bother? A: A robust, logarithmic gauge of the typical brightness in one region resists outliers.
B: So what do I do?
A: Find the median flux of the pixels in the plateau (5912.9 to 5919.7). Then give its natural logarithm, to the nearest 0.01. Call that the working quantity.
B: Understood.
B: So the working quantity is 2.84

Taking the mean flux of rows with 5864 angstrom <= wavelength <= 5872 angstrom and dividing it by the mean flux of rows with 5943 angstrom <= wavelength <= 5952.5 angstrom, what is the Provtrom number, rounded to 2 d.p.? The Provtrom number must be 1.01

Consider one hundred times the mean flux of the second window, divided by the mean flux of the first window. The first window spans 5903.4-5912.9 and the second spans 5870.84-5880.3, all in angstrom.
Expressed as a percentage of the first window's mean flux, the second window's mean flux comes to 101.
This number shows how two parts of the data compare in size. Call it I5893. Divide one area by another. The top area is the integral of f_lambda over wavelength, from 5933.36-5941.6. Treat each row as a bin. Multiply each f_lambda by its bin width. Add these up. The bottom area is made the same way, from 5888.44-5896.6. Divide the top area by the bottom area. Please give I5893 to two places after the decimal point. 1.04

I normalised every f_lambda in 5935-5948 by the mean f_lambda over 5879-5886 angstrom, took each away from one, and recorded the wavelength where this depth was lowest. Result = 5943.61 angstrom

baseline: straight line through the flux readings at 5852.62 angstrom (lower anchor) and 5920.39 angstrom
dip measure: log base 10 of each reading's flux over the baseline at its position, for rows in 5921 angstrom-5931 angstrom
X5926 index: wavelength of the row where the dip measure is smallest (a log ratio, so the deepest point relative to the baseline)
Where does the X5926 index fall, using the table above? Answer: 5928.58 angstrom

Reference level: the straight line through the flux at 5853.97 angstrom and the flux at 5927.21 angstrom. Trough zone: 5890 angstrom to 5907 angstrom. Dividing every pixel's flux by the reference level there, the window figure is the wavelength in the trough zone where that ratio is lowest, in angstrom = 5895.91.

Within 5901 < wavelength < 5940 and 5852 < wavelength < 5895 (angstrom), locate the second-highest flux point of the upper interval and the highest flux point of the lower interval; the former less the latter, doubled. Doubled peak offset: -0.80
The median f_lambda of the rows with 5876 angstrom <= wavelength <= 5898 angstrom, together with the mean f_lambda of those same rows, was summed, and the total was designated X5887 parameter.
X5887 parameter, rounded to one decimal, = 33.5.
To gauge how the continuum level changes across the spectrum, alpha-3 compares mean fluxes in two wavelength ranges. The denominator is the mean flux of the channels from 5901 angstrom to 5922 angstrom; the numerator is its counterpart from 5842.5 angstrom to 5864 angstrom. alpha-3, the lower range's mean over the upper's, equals 1.00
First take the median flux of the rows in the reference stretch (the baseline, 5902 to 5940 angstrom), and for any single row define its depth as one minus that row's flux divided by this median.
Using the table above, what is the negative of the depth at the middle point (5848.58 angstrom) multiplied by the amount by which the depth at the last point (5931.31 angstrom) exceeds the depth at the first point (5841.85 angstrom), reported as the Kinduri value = 0.0011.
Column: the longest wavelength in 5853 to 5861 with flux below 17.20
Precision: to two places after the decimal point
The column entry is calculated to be 5860.71 angstrom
